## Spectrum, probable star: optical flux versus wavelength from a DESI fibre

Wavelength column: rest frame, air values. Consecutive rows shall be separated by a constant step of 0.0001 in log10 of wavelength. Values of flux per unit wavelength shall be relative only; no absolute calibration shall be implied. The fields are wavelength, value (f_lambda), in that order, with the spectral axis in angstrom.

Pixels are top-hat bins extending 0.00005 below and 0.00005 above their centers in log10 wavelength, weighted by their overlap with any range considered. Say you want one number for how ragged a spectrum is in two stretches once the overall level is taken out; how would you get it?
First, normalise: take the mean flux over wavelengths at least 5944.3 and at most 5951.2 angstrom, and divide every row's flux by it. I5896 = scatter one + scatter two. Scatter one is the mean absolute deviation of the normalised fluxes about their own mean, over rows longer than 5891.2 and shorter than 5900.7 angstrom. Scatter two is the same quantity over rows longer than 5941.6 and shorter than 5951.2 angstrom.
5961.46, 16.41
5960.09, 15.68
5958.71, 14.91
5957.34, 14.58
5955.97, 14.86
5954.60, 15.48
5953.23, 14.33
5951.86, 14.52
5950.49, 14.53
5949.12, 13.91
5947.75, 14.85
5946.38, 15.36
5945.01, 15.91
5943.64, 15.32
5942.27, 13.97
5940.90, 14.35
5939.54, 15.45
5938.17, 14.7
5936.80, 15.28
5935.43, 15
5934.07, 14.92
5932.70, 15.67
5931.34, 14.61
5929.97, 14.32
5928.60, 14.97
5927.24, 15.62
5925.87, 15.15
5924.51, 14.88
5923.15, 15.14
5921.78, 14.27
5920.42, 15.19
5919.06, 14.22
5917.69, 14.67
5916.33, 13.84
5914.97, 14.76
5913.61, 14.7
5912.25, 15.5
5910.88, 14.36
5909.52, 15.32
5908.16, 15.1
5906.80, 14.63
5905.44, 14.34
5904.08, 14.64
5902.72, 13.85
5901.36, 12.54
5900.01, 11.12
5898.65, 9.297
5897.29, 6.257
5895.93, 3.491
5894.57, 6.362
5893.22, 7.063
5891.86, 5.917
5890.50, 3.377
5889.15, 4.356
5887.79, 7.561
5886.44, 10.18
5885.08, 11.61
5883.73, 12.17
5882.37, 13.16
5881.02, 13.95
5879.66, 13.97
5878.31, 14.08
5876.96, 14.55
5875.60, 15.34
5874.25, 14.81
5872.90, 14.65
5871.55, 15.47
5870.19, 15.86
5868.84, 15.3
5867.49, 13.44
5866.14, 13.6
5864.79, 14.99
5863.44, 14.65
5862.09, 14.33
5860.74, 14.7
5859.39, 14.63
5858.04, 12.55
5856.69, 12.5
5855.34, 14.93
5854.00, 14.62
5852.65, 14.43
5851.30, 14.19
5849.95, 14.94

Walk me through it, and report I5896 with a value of 0.16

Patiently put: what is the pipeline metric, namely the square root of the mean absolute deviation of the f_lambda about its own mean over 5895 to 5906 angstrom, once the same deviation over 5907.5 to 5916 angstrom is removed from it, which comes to 1.7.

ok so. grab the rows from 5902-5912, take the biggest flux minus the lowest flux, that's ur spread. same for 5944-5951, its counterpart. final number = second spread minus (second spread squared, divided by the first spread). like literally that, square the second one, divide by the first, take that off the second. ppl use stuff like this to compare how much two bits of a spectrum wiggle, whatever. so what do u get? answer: -0.7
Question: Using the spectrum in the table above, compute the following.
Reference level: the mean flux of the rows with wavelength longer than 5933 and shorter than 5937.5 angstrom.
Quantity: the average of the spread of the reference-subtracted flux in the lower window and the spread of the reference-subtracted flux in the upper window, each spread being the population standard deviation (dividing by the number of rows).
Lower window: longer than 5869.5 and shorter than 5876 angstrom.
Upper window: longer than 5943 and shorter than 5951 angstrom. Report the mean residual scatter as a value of 0.54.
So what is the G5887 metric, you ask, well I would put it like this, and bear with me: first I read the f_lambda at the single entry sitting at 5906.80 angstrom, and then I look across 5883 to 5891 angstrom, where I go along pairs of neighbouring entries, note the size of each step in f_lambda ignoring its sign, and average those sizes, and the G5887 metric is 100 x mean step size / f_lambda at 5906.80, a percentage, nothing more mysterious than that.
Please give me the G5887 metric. 12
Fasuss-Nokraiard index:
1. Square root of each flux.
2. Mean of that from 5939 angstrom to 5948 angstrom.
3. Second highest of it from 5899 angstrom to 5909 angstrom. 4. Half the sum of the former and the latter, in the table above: 3.9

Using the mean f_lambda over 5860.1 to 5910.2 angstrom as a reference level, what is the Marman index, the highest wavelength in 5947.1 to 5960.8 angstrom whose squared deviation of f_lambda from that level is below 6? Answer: 5953.23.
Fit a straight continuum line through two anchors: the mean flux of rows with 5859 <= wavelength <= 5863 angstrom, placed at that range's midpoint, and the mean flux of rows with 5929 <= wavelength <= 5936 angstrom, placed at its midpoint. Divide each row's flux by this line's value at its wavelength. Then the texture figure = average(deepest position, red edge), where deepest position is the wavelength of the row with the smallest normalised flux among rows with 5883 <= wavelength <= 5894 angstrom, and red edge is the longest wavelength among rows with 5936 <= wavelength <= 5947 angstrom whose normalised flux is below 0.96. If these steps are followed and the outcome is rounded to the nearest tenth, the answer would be 5916.4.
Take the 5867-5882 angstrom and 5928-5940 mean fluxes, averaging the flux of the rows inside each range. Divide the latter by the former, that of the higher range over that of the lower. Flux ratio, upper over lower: 1.02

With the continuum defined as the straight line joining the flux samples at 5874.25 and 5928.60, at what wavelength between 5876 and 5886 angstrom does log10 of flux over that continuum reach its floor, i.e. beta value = 5885.08 angstrom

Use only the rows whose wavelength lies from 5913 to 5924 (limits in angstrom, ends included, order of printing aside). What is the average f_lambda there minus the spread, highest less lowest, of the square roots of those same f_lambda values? 14.4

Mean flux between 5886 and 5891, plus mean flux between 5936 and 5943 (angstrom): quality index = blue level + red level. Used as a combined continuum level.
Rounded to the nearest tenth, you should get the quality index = 21.1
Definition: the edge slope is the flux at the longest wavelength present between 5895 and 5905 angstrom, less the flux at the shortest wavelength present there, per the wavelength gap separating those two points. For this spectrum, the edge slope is 1.4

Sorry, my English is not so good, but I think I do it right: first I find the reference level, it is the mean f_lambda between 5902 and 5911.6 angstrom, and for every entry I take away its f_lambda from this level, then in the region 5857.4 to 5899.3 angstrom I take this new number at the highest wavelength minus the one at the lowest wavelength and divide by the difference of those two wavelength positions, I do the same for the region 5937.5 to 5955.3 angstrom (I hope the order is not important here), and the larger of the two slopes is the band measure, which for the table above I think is 0.08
